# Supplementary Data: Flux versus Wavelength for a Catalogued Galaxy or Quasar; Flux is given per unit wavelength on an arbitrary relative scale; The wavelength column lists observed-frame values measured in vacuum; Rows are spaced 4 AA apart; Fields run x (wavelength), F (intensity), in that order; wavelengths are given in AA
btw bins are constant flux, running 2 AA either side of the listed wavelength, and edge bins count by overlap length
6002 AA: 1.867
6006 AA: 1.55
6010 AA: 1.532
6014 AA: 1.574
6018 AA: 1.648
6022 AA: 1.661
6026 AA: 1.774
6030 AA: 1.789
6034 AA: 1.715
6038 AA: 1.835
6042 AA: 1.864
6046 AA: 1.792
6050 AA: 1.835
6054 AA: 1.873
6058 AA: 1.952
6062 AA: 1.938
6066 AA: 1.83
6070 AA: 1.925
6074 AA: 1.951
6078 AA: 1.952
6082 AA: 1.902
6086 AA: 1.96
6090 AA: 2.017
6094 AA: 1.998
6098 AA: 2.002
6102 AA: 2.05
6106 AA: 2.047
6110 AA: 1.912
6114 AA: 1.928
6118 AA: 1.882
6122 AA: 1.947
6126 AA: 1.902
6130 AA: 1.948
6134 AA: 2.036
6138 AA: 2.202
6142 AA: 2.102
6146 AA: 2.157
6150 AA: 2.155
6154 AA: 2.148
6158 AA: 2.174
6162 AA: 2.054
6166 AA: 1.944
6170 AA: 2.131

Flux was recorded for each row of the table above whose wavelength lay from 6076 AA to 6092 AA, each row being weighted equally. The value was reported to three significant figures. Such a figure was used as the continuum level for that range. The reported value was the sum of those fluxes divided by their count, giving 1.96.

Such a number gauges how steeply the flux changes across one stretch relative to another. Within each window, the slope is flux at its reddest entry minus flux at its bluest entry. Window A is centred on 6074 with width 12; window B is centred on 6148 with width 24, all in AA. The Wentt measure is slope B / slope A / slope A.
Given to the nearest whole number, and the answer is -38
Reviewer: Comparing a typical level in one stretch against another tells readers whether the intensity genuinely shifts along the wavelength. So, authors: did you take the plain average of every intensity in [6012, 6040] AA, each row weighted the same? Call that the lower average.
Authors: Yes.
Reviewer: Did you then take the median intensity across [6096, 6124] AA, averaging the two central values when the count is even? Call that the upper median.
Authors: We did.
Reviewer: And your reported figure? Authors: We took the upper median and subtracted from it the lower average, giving 0.23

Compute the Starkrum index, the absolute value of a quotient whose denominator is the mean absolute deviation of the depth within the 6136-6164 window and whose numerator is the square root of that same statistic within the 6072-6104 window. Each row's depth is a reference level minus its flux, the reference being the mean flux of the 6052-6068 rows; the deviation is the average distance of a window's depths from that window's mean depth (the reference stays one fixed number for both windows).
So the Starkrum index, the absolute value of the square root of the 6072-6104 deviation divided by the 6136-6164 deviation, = 5.3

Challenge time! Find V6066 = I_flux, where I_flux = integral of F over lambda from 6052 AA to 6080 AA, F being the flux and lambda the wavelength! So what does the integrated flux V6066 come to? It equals 54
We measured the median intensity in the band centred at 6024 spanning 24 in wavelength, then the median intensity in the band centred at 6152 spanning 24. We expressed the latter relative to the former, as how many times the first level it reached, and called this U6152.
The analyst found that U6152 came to 1.27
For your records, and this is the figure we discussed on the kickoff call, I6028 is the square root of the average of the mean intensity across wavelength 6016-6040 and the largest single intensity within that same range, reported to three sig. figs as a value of 1.34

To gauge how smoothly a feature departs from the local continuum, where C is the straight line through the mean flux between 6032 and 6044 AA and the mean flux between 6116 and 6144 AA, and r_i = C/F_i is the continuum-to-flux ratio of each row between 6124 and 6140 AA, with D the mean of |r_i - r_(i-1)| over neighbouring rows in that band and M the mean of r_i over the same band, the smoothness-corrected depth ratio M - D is 0.952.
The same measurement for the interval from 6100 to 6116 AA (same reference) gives 0.959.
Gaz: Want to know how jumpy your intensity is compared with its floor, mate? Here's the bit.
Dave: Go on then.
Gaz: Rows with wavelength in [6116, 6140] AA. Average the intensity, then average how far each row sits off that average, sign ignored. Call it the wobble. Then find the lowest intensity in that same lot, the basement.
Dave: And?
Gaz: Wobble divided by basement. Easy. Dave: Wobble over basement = 0.047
